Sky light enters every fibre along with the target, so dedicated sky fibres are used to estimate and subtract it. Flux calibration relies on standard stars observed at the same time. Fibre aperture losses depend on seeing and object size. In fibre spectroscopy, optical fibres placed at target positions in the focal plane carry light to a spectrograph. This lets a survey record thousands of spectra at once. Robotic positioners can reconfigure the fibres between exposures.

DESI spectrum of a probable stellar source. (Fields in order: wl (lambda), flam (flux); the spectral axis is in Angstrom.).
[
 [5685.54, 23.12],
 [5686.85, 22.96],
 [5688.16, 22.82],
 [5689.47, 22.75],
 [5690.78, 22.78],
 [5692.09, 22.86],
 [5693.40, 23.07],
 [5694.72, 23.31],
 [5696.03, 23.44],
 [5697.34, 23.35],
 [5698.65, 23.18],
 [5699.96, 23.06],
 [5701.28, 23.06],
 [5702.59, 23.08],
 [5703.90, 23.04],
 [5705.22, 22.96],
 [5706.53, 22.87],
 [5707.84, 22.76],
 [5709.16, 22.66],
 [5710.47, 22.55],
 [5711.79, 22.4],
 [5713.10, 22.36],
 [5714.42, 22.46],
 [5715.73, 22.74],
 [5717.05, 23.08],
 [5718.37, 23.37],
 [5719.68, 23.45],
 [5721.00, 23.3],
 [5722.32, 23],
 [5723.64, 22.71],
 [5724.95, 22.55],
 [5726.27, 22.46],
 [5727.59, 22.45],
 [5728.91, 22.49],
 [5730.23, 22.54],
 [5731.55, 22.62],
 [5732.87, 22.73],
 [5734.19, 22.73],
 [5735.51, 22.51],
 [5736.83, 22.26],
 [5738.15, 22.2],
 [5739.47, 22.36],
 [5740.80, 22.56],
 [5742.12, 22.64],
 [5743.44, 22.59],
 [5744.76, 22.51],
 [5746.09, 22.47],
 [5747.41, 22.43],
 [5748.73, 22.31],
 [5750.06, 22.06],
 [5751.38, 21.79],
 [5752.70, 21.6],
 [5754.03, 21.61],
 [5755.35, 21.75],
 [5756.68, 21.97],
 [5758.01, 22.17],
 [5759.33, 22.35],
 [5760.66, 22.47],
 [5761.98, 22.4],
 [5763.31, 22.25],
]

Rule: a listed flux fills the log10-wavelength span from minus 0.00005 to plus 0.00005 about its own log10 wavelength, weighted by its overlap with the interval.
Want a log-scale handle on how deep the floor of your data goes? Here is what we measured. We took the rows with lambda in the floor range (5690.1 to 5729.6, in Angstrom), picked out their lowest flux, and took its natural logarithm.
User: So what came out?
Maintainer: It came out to 3.11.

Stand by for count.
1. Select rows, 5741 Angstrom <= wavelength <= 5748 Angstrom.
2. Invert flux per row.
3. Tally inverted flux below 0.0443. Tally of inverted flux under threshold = 2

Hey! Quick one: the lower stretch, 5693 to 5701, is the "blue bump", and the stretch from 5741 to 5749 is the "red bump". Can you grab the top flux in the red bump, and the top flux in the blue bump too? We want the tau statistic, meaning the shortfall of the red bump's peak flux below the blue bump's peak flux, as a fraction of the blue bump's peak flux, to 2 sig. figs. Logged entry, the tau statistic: 0.034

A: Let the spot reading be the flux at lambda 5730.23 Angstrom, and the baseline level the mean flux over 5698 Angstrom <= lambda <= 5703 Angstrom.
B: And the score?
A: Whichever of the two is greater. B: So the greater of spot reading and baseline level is 23.1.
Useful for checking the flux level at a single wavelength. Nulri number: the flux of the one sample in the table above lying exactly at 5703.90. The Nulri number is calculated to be 23.04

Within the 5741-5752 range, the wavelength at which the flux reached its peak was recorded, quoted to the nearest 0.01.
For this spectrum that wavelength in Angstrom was 5742.12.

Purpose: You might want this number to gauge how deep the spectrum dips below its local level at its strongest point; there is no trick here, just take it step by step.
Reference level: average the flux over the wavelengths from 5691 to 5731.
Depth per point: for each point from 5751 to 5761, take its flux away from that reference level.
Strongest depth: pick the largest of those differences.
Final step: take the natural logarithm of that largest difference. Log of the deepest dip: 0.25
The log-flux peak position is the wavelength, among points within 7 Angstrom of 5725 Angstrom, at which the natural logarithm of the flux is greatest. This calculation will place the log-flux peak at 5719.68 Angstrom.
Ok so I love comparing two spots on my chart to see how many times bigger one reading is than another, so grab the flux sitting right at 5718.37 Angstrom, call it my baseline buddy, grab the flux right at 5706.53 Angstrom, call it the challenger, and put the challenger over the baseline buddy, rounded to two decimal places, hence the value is 0.98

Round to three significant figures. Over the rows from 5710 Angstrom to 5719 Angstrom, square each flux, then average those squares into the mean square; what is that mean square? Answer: 516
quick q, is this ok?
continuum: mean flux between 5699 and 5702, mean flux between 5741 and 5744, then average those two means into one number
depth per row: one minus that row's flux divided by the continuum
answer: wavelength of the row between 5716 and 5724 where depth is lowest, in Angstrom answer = 5719.68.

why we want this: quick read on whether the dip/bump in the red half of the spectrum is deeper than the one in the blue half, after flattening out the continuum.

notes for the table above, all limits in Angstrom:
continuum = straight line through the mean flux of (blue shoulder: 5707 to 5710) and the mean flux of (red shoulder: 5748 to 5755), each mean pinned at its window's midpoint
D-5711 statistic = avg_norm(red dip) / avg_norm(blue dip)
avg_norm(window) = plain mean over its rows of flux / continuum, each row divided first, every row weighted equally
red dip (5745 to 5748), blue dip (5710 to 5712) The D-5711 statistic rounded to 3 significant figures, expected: 1.03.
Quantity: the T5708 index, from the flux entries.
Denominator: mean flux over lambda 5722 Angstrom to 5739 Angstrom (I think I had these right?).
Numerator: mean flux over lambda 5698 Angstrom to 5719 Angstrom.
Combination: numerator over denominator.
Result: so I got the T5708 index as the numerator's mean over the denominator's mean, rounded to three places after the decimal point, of 1.013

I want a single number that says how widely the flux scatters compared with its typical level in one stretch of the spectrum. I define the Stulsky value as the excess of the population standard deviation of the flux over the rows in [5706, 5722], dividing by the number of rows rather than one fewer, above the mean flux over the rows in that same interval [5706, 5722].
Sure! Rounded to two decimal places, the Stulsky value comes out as -22.47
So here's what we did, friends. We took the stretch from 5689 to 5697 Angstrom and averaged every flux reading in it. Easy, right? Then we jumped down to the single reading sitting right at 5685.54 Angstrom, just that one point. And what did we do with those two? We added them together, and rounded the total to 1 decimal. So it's 46.2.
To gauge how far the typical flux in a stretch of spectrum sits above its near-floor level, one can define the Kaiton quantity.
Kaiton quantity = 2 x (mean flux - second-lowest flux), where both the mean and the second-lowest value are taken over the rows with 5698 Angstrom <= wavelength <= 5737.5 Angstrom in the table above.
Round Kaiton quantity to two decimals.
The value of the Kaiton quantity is 0.84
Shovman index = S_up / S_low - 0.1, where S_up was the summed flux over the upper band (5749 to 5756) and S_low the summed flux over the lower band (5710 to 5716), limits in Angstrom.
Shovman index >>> 0.867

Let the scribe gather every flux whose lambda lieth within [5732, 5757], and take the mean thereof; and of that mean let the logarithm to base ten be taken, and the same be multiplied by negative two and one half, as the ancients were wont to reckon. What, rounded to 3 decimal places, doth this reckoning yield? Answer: -3.369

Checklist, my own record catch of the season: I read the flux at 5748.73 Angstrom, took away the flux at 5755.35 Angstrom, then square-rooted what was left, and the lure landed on 0.75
